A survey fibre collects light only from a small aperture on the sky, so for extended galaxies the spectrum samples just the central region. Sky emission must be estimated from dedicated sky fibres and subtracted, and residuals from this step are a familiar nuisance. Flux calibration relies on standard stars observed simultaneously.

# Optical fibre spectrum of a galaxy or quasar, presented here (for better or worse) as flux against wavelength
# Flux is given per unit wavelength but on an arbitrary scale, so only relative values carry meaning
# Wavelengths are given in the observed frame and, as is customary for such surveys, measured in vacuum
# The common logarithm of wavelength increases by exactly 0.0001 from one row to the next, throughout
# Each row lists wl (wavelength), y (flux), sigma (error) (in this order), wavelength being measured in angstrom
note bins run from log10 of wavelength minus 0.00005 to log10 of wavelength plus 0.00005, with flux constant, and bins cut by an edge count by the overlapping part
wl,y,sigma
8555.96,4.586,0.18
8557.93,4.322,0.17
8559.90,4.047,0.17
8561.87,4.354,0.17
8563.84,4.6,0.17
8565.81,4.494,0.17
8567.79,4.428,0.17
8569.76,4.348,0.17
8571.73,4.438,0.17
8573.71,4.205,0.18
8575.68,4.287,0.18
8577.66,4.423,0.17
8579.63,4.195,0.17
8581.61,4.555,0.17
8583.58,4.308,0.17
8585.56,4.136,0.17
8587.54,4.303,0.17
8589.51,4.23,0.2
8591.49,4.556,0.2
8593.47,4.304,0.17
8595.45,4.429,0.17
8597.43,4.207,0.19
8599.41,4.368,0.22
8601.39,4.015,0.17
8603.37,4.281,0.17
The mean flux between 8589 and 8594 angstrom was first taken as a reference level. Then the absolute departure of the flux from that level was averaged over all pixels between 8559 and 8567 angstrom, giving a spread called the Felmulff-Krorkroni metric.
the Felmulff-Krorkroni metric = 0.17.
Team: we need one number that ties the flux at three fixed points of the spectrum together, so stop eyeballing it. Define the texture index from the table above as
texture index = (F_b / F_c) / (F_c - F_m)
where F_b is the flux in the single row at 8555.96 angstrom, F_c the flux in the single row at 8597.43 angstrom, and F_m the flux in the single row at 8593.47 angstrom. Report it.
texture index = -11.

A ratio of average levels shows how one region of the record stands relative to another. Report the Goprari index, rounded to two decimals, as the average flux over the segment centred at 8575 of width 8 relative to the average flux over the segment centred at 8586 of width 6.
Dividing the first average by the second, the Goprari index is 1.02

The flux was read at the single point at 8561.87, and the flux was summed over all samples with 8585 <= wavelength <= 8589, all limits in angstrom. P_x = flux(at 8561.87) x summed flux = 37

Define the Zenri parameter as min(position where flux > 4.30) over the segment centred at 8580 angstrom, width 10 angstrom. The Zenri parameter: 8577.66 angstrom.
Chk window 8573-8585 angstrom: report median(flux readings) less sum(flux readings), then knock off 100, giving -122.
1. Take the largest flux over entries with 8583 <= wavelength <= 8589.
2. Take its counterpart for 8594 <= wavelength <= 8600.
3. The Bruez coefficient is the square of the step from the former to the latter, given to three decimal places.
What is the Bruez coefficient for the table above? 0.015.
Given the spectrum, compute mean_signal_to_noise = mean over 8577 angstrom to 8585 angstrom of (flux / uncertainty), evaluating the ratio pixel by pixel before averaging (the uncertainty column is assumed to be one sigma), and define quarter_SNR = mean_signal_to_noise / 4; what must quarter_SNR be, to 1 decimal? 6.4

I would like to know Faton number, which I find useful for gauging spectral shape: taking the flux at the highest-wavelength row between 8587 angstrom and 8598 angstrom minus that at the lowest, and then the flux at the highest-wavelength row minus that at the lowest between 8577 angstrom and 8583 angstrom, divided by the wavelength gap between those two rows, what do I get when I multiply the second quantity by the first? -0.0032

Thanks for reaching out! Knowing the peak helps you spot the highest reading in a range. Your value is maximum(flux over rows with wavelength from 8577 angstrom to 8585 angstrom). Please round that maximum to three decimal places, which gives 4.555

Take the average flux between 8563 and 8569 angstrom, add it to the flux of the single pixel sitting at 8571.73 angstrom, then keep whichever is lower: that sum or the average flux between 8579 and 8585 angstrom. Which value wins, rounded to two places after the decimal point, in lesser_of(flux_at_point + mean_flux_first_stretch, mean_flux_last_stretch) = 4.35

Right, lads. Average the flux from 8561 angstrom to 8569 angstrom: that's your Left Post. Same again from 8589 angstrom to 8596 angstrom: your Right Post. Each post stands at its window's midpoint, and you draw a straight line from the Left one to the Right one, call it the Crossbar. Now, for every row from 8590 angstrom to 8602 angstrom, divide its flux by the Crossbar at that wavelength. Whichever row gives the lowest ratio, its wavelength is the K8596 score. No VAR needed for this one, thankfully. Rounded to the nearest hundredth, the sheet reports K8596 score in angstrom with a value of 8601.39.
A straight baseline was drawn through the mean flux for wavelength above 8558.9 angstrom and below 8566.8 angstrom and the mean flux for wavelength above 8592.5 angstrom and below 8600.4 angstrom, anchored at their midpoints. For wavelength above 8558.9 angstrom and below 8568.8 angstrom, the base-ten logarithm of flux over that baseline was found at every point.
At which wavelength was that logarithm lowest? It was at 8559.90 angstrom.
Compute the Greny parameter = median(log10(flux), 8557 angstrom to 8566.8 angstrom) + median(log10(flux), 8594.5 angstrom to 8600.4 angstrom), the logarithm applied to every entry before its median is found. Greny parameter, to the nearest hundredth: 1.28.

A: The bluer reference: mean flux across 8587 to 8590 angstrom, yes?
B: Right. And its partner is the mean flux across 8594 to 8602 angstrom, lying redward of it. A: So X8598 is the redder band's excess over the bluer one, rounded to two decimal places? -0.01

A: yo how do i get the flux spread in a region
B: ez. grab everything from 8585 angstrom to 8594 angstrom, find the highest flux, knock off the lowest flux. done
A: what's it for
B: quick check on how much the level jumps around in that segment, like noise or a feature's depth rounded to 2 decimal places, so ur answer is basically 0.42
